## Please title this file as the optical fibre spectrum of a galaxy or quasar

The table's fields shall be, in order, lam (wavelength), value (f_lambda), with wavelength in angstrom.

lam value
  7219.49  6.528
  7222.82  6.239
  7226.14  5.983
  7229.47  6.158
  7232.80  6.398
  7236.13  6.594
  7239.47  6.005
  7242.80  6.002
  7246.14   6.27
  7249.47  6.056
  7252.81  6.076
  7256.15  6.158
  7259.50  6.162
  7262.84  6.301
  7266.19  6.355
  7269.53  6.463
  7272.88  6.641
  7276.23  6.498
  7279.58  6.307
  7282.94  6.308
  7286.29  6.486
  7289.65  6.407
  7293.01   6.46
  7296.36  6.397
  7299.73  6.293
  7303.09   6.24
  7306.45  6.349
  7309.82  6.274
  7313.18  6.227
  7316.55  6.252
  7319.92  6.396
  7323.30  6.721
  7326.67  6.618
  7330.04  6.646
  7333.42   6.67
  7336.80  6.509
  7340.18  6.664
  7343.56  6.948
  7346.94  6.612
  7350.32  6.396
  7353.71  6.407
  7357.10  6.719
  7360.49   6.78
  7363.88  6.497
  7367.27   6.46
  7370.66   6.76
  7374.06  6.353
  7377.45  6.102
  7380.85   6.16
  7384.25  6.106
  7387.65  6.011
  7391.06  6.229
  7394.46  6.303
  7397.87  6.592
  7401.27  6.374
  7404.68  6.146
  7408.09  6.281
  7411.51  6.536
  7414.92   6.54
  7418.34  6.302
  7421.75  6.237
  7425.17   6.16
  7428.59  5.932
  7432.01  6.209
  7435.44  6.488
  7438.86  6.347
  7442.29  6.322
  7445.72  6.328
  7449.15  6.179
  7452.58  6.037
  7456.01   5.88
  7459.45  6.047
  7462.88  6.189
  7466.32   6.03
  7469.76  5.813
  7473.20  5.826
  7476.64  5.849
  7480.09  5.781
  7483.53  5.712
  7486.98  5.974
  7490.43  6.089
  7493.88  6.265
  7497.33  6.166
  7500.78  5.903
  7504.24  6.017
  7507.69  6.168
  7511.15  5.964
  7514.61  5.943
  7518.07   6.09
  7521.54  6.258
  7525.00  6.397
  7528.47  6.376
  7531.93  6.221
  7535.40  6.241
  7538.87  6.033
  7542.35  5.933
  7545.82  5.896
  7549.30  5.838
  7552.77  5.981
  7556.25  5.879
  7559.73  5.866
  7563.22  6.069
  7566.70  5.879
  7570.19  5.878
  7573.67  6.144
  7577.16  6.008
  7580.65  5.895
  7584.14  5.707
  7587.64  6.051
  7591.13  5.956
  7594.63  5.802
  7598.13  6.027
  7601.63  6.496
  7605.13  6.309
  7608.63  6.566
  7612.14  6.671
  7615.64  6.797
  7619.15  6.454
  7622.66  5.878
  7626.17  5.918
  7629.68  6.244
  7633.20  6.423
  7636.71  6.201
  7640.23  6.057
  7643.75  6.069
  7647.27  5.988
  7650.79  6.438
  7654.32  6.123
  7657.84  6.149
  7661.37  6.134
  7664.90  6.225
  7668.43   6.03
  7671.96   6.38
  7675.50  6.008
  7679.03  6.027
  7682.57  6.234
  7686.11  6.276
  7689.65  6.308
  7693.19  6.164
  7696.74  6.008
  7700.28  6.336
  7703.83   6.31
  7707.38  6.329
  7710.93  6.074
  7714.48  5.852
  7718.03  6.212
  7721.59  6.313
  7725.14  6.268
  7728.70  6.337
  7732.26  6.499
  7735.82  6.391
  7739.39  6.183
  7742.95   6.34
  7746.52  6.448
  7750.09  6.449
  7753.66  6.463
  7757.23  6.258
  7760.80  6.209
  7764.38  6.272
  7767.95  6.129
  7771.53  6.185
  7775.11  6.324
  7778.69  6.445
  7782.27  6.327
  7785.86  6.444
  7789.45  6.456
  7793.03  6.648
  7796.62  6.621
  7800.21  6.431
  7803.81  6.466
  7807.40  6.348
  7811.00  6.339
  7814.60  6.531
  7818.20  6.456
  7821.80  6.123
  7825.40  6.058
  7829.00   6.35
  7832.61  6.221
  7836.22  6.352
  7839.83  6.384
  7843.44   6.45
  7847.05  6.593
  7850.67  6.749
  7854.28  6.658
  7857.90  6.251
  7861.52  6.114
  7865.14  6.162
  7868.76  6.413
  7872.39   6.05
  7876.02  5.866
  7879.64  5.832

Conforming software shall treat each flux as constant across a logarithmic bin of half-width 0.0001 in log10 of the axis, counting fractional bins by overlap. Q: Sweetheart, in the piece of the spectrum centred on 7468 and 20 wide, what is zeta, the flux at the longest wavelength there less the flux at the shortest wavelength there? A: -0.20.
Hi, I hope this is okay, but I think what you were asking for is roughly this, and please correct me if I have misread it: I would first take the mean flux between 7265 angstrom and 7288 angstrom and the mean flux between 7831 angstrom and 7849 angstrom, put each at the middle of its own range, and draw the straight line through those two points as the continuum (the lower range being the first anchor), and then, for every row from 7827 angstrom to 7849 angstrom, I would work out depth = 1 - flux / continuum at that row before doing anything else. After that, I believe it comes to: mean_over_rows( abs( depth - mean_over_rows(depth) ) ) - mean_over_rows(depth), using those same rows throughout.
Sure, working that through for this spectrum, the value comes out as 0.012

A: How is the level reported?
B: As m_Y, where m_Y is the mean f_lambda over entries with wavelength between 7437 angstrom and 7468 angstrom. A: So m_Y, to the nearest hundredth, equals 6.15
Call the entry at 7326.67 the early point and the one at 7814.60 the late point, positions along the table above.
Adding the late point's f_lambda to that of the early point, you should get 13.1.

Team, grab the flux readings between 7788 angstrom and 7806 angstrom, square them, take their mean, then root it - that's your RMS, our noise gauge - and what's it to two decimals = 6.53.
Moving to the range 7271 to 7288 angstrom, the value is 6.45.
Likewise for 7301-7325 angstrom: 6.35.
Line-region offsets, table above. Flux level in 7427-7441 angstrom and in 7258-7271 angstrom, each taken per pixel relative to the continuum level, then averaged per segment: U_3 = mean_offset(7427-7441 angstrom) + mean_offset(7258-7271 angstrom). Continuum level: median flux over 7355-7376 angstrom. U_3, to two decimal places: -0.65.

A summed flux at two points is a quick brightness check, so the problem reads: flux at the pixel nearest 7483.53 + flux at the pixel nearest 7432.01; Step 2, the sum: 11.9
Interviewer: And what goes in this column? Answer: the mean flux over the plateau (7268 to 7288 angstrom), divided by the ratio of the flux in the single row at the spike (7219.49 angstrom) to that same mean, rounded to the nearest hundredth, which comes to 6.37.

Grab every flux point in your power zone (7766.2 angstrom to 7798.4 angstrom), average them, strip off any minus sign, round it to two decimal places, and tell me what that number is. 6.40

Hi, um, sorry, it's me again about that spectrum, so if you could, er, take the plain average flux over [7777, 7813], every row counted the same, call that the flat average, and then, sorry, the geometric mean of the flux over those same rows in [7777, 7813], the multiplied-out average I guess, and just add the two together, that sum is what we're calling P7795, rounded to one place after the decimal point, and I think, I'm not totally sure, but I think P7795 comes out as 12.9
